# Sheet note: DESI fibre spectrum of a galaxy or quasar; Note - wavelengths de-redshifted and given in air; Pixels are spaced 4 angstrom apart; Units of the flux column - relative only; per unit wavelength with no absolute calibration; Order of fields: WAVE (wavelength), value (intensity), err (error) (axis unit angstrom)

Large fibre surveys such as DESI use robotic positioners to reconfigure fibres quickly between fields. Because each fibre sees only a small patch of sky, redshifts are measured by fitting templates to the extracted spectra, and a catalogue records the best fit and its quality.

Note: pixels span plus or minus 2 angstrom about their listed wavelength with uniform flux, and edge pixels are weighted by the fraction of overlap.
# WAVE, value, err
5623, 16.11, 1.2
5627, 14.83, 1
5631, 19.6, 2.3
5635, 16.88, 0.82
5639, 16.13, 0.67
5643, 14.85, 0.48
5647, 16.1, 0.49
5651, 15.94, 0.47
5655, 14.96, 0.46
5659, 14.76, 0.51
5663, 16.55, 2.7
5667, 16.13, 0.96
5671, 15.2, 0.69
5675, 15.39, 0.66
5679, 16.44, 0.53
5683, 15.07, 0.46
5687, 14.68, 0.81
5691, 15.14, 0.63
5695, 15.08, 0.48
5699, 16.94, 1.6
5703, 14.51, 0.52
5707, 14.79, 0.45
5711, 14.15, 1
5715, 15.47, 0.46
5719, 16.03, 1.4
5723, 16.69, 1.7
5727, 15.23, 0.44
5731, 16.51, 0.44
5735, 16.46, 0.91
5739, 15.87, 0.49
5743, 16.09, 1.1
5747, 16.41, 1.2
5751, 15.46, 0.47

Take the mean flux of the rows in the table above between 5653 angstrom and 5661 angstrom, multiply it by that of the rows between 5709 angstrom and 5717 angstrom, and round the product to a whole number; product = 220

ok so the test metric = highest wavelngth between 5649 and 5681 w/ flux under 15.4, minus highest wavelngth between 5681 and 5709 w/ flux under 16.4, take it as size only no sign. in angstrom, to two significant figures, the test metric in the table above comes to 32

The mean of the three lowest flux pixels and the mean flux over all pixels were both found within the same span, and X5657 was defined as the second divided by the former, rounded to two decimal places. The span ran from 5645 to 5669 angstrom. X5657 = 1.03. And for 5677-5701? 1.04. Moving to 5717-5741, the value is 1.03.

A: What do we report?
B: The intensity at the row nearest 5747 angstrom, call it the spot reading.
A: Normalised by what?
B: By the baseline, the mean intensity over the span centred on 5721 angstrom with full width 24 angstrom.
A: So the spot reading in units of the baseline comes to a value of 1.05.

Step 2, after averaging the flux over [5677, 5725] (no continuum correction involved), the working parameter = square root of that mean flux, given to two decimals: 3.93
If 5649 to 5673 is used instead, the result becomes 3.95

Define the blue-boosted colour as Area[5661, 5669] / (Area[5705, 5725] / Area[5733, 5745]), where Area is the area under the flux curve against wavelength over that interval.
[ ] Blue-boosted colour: 82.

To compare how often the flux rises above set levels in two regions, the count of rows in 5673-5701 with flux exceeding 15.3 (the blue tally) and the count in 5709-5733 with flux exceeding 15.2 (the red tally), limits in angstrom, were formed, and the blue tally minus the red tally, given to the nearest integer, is -2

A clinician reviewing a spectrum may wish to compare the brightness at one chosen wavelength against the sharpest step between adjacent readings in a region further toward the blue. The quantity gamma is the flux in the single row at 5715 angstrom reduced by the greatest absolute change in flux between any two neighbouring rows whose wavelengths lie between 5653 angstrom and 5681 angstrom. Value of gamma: 13.7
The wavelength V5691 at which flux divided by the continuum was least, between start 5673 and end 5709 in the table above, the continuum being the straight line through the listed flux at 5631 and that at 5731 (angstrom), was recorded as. 5687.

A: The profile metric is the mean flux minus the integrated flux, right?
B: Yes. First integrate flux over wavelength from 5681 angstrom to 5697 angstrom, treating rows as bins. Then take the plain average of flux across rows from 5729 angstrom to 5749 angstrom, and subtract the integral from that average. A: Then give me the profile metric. -224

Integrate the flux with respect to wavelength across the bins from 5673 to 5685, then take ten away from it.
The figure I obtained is 178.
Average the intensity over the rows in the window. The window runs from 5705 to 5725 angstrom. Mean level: 15.43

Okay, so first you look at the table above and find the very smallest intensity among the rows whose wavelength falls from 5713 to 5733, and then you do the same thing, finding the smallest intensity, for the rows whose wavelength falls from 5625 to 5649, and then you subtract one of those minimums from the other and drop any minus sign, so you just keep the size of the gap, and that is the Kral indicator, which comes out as 0.40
